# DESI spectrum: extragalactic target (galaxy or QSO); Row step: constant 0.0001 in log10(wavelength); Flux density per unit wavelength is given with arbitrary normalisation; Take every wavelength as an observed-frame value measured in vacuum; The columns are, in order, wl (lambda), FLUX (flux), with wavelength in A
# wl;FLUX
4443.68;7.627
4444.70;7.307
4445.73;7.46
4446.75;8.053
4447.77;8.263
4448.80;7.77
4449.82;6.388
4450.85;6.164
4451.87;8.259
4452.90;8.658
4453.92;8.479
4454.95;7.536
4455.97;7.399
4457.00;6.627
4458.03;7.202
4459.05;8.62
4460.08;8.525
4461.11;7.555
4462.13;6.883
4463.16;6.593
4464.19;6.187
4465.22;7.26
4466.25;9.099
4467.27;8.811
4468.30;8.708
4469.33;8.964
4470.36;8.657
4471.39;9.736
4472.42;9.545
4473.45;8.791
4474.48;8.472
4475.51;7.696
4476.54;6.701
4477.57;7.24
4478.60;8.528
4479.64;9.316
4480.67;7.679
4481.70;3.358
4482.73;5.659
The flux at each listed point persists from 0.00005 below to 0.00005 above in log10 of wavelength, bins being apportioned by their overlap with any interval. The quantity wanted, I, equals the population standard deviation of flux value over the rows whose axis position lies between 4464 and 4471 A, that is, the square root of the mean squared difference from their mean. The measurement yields 1.01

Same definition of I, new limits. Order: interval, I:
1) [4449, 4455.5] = 0.99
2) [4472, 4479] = 0.91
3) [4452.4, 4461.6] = 0.70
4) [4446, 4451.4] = 0.88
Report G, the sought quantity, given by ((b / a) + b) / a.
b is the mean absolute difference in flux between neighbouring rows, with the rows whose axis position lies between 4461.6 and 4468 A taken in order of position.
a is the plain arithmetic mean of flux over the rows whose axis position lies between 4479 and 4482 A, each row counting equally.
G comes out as 0.132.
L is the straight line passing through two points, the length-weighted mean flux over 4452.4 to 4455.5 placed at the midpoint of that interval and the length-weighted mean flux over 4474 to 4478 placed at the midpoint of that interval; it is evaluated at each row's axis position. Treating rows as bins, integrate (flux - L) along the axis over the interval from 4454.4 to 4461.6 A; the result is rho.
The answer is -3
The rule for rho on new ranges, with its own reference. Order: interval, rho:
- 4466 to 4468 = 2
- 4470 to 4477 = 6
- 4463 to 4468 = -1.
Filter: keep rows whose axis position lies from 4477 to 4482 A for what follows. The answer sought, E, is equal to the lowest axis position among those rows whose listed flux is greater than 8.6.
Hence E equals 4479.64 A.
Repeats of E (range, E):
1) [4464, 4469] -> 4466.25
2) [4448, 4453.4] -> 4452.90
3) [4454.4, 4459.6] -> 4459.05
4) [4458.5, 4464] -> 4459.05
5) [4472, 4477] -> 4472.42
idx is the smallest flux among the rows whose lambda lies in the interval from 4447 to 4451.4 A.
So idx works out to 6.164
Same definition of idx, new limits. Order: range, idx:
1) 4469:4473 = 8.657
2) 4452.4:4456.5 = 7.399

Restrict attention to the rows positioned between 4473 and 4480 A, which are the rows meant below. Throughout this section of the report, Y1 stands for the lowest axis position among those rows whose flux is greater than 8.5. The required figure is 4473.45 A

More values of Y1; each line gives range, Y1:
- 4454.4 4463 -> 4459.05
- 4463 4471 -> 4466.25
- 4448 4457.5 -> 4452.90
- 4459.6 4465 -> 4460.08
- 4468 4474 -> 4468.30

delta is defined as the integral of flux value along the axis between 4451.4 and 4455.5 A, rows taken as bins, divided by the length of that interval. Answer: 8.2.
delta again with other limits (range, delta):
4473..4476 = 8.3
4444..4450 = 7.6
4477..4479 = 7.8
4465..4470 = 8.7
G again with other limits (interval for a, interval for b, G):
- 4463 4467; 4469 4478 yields 0.097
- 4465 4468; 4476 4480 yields 0.116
